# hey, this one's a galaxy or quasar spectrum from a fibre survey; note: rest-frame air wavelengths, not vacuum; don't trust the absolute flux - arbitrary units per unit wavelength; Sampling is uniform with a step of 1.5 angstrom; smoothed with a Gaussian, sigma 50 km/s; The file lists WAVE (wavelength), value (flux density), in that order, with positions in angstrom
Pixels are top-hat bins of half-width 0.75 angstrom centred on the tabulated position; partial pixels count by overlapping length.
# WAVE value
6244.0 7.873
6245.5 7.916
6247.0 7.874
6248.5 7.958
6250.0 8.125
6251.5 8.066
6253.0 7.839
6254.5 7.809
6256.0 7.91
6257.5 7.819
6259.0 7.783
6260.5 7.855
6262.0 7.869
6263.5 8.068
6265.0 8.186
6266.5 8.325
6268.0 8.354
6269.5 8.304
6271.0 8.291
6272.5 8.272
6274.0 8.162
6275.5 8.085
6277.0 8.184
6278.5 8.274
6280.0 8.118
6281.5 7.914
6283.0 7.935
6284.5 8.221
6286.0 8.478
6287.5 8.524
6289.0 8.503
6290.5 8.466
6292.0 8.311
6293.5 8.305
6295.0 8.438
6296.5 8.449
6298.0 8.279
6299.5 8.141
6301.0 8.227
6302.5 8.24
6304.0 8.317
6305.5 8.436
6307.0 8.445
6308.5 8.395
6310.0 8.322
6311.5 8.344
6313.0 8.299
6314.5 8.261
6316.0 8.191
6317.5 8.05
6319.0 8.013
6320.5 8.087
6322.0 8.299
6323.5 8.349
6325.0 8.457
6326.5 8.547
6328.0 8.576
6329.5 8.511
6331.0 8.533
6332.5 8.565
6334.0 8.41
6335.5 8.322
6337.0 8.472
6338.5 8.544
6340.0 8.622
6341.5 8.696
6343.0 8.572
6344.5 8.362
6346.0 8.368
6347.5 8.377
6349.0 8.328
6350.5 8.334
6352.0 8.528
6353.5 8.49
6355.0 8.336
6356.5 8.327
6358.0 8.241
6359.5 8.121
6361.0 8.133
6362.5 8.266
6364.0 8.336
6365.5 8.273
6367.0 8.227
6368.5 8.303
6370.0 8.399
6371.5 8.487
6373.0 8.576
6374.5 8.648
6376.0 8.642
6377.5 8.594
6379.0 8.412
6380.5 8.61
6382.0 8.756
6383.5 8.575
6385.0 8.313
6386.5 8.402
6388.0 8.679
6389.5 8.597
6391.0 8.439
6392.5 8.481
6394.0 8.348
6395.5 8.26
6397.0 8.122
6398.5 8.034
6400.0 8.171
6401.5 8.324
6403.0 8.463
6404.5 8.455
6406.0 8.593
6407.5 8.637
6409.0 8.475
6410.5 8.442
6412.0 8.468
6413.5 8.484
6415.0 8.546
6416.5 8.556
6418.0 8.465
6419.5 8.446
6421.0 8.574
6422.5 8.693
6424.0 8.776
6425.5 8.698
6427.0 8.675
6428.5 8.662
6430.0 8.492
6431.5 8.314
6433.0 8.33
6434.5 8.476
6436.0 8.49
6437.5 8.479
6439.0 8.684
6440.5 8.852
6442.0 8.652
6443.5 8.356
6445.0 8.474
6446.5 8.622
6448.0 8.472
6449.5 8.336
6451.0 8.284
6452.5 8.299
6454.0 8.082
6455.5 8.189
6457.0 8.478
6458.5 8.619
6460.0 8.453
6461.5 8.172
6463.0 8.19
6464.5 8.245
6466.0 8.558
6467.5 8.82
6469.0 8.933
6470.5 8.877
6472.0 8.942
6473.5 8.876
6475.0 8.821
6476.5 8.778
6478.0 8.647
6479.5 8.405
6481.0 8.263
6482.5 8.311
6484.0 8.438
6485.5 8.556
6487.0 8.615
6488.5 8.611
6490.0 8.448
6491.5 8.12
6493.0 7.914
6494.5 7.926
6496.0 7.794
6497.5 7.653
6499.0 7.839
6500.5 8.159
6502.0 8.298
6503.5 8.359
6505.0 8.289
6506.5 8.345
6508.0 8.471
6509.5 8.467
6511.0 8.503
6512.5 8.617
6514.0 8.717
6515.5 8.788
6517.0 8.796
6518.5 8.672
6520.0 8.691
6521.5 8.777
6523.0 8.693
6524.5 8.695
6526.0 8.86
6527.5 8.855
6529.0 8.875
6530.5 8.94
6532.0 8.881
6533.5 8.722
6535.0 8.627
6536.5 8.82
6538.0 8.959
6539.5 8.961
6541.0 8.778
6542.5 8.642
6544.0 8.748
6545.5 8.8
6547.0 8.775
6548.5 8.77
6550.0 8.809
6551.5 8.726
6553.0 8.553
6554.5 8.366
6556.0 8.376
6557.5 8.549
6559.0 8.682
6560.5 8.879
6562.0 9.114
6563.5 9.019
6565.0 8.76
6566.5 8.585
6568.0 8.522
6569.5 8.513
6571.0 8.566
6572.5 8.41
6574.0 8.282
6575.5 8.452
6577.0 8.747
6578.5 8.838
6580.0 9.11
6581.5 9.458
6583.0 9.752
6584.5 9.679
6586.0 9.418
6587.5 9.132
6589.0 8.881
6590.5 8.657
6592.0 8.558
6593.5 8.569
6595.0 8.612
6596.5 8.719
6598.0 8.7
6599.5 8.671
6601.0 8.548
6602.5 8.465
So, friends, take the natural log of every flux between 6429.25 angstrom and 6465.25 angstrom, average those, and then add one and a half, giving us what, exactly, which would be 3.63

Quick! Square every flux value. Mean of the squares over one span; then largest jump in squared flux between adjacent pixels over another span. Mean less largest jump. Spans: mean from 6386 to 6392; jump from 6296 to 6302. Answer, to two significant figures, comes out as 70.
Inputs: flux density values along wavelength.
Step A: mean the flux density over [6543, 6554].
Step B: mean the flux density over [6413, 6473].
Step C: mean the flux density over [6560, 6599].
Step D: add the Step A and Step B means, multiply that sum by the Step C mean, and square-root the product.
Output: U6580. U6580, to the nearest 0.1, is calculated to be 12.4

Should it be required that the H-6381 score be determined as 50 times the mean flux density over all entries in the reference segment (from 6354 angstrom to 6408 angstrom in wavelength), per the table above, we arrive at 420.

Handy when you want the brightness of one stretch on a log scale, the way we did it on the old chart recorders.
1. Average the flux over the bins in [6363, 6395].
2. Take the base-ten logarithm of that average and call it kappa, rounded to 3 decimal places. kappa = 0.928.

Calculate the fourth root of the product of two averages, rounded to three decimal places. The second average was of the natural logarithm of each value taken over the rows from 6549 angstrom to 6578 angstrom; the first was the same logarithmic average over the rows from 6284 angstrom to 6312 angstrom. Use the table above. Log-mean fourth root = 1.463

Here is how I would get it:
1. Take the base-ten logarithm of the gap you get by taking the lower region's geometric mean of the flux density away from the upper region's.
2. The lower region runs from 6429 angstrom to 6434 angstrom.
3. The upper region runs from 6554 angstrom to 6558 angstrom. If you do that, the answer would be -1.3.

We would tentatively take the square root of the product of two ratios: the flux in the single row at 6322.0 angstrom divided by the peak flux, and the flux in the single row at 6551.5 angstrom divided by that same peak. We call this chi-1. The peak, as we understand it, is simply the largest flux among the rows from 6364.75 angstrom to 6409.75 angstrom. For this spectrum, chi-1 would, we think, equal 0.97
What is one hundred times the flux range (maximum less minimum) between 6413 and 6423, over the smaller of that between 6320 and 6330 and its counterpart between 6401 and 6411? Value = 79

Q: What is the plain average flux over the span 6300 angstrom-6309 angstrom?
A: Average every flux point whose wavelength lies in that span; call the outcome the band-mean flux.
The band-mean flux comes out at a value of 8.34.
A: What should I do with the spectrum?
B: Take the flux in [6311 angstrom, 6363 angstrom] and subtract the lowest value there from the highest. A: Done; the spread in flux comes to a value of 0.68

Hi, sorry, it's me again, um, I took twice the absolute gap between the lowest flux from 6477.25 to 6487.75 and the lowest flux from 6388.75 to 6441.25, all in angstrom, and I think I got 0.46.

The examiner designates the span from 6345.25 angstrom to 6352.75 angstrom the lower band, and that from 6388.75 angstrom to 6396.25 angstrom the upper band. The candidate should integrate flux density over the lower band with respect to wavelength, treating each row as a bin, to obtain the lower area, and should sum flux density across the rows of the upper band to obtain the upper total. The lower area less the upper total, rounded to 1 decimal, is 20.8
